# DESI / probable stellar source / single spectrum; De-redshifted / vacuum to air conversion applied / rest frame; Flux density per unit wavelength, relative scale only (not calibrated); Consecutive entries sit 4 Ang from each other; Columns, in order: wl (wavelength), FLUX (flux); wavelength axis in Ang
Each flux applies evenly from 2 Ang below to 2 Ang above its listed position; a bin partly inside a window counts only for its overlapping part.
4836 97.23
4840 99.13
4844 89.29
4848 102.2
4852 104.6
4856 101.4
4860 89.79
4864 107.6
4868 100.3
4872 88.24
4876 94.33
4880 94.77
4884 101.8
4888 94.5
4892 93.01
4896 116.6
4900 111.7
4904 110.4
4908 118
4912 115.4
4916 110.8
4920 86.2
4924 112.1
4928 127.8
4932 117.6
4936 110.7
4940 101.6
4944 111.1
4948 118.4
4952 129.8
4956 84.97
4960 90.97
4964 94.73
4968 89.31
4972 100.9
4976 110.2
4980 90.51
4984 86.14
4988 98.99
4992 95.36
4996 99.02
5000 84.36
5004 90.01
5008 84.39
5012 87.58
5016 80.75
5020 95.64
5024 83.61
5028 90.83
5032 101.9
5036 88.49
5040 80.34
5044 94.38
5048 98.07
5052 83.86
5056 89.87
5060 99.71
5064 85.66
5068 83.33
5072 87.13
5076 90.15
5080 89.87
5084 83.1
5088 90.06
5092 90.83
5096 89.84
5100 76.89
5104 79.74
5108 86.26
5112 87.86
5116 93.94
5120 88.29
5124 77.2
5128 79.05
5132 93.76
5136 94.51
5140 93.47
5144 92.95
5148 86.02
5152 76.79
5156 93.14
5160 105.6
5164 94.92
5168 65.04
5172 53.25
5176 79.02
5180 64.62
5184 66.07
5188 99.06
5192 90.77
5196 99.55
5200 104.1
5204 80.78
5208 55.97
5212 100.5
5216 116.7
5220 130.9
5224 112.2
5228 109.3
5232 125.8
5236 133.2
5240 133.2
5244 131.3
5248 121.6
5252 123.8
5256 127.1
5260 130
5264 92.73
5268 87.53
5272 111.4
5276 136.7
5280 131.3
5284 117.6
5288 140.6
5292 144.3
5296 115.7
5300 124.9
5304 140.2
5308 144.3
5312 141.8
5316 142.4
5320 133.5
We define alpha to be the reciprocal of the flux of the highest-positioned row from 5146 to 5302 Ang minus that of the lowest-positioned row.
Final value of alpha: -0.004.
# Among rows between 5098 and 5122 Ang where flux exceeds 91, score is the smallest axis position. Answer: 5116 Ang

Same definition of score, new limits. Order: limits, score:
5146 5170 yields 5156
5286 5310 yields 5288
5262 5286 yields 5264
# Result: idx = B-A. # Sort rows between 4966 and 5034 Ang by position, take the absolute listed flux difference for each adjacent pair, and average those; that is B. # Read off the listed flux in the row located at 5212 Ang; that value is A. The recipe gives -91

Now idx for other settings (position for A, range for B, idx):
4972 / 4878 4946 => -91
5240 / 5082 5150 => -128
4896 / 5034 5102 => -110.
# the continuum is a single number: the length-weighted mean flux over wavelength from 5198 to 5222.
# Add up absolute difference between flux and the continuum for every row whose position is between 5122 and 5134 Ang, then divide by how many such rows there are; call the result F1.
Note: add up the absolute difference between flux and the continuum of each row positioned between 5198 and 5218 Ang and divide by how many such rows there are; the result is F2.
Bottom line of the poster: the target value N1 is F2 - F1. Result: 2.5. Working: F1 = 15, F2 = 17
